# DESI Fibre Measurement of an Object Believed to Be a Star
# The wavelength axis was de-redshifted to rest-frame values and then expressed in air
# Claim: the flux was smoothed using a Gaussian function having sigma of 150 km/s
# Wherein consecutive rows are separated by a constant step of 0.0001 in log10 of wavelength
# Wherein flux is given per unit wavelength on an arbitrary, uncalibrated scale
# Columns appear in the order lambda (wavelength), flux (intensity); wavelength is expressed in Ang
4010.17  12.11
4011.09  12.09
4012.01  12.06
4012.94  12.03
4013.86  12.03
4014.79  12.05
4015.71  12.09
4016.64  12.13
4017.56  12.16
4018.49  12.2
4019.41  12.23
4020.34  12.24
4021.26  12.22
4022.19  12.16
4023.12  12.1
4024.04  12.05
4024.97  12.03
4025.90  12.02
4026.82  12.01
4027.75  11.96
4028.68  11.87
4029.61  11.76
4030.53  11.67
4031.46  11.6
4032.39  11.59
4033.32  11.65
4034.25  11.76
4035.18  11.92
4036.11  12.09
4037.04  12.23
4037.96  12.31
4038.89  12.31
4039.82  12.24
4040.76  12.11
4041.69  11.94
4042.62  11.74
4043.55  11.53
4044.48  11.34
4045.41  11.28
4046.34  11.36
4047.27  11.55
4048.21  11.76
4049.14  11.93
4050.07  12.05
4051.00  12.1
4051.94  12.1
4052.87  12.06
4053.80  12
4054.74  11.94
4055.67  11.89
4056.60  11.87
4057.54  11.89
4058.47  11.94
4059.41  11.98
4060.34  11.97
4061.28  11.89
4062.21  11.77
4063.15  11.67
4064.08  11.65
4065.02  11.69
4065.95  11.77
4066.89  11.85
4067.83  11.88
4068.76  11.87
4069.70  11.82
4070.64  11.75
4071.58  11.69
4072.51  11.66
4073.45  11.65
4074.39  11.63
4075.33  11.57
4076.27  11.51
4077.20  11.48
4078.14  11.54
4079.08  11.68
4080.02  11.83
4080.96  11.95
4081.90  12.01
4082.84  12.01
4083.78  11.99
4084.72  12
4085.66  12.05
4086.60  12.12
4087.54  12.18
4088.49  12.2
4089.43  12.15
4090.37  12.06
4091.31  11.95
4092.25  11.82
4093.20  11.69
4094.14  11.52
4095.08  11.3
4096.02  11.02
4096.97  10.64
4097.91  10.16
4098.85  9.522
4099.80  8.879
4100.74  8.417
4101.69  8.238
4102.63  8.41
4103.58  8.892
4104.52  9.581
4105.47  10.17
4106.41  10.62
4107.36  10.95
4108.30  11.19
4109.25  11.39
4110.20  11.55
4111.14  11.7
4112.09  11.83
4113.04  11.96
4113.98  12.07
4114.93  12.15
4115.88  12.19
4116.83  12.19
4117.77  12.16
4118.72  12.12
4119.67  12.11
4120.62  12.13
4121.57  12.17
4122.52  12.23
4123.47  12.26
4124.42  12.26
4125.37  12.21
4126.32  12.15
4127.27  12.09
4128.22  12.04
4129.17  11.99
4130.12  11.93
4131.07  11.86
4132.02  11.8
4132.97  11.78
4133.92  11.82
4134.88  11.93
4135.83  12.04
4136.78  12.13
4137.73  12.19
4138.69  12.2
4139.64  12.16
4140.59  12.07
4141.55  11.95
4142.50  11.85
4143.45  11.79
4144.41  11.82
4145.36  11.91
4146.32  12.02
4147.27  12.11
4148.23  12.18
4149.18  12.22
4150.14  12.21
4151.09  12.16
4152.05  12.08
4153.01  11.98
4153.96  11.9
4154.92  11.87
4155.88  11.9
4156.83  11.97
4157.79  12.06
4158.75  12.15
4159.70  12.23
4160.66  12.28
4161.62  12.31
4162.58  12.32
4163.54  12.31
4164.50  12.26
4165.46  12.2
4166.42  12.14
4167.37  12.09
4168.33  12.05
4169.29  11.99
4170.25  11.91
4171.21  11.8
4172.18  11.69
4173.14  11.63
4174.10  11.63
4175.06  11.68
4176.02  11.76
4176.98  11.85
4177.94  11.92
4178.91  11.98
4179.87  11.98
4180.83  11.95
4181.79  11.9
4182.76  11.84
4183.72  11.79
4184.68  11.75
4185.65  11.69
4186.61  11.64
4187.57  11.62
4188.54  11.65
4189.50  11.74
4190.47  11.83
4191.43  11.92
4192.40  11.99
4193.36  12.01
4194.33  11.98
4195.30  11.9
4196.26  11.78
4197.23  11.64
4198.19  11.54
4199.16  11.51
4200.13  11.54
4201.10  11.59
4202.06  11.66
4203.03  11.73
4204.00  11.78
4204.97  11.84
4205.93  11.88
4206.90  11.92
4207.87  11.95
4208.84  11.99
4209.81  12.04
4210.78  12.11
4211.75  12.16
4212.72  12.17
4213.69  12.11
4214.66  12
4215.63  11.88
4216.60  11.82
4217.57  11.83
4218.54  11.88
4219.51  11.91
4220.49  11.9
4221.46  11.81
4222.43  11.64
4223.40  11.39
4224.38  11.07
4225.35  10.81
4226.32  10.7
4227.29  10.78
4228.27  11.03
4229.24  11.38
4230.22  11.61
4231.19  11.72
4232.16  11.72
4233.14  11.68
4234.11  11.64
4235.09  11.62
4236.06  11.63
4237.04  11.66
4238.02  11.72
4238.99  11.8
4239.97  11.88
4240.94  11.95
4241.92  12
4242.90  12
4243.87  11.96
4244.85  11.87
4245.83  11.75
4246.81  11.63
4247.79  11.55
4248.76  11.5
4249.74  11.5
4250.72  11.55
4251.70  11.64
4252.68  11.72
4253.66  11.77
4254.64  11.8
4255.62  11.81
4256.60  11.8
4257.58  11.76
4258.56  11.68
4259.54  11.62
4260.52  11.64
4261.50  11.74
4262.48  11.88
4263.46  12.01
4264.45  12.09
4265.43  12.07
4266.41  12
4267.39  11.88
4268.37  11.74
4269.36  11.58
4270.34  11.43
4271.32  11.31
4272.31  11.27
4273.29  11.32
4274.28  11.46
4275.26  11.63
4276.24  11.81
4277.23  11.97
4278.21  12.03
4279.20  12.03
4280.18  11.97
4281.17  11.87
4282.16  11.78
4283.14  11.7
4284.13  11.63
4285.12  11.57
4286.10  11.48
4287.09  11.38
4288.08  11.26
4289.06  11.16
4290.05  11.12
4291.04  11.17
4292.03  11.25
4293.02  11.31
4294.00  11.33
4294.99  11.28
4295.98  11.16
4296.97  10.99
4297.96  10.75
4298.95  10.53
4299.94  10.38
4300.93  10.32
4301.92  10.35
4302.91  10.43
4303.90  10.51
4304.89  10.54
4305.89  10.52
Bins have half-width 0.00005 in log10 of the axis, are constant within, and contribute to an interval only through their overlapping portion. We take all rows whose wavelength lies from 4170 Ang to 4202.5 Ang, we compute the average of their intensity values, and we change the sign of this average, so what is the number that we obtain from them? -11.8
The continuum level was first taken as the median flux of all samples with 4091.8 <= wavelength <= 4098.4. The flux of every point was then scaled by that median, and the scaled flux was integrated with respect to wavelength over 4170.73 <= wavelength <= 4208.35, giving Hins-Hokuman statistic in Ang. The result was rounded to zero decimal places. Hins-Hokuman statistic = 39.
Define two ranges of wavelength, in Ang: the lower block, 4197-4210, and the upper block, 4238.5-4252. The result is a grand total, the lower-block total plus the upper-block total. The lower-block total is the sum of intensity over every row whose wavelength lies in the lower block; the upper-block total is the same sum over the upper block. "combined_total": 329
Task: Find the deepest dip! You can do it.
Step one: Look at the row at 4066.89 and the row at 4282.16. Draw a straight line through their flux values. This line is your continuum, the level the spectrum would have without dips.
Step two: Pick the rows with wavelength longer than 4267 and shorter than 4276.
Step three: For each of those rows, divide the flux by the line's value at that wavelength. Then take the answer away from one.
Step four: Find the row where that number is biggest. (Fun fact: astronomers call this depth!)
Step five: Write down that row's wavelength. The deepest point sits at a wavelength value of 4272.31 Ang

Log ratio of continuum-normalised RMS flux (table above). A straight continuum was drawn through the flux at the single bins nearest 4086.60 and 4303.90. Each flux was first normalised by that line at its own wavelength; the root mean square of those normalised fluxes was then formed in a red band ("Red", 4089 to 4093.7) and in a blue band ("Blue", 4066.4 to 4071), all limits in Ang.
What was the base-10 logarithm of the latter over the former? -0.010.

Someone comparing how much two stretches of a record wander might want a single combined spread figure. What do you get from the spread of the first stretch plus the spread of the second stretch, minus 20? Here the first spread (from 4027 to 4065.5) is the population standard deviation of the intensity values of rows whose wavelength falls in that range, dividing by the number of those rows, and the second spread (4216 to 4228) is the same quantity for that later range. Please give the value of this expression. -19.3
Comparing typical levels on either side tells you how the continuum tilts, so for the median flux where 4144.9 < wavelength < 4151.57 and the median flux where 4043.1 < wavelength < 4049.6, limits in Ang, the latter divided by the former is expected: 0.948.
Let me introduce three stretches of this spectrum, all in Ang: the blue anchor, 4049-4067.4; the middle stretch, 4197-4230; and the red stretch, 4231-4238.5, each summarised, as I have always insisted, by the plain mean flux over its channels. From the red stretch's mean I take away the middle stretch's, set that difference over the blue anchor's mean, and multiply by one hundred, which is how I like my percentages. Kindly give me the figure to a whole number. 0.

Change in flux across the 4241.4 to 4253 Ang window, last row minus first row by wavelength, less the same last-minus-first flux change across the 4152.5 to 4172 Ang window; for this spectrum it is -0.10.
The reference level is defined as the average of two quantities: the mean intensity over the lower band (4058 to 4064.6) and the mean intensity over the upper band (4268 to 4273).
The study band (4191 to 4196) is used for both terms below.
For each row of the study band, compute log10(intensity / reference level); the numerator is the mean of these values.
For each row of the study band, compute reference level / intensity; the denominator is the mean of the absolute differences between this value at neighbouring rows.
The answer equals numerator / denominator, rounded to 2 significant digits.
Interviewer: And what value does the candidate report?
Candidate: 2.8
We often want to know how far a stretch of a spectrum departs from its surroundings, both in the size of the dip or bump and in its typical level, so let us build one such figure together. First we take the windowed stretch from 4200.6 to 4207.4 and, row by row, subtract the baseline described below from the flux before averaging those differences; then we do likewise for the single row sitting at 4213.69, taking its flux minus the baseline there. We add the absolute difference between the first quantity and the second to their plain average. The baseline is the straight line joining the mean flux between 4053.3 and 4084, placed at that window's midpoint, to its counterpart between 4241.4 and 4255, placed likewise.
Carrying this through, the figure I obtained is 0.5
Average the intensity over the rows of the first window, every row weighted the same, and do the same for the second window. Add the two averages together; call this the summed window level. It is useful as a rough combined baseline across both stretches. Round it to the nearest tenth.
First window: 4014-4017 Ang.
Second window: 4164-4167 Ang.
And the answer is 24.3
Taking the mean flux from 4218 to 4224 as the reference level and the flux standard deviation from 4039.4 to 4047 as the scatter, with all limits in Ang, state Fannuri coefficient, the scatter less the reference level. -11.4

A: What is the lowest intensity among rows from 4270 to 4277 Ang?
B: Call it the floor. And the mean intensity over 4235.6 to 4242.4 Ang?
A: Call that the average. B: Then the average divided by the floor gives 1.05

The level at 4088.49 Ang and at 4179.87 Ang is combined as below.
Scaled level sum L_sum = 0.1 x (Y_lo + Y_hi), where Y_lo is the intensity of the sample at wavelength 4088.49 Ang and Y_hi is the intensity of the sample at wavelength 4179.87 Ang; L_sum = 2.42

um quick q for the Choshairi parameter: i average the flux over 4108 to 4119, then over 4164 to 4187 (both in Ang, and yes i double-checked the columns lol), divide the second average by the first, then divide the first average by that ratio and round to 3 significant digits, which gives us 11.9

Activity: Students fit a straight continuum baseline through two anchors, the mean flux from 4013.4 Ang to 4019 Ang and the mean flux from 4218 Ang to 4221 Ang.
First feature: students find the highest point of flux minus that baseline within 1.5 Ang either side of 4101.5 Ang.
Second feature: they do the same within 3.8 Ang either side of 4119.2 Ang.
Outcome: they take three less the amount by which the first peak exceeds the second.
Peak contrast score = 6.84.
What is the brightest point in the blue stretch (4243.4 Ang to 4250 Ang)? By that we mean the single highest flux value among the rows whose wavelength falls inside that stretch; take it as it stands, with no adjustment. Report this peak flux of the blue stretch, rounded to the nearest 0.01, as 11.96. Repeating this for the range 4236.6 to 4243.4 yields 12.00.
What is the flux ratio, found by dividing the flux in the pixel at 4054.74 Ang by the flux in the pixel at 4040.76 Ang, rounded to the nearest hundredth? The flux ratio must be 0.99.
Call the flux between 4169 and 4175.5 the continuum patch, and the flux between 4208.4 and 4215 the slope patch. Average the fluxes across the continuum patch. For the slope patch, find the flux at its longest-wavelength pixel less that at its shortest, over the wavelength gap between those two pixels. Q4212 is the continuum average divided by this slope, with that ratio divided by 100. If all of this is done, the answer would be 68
